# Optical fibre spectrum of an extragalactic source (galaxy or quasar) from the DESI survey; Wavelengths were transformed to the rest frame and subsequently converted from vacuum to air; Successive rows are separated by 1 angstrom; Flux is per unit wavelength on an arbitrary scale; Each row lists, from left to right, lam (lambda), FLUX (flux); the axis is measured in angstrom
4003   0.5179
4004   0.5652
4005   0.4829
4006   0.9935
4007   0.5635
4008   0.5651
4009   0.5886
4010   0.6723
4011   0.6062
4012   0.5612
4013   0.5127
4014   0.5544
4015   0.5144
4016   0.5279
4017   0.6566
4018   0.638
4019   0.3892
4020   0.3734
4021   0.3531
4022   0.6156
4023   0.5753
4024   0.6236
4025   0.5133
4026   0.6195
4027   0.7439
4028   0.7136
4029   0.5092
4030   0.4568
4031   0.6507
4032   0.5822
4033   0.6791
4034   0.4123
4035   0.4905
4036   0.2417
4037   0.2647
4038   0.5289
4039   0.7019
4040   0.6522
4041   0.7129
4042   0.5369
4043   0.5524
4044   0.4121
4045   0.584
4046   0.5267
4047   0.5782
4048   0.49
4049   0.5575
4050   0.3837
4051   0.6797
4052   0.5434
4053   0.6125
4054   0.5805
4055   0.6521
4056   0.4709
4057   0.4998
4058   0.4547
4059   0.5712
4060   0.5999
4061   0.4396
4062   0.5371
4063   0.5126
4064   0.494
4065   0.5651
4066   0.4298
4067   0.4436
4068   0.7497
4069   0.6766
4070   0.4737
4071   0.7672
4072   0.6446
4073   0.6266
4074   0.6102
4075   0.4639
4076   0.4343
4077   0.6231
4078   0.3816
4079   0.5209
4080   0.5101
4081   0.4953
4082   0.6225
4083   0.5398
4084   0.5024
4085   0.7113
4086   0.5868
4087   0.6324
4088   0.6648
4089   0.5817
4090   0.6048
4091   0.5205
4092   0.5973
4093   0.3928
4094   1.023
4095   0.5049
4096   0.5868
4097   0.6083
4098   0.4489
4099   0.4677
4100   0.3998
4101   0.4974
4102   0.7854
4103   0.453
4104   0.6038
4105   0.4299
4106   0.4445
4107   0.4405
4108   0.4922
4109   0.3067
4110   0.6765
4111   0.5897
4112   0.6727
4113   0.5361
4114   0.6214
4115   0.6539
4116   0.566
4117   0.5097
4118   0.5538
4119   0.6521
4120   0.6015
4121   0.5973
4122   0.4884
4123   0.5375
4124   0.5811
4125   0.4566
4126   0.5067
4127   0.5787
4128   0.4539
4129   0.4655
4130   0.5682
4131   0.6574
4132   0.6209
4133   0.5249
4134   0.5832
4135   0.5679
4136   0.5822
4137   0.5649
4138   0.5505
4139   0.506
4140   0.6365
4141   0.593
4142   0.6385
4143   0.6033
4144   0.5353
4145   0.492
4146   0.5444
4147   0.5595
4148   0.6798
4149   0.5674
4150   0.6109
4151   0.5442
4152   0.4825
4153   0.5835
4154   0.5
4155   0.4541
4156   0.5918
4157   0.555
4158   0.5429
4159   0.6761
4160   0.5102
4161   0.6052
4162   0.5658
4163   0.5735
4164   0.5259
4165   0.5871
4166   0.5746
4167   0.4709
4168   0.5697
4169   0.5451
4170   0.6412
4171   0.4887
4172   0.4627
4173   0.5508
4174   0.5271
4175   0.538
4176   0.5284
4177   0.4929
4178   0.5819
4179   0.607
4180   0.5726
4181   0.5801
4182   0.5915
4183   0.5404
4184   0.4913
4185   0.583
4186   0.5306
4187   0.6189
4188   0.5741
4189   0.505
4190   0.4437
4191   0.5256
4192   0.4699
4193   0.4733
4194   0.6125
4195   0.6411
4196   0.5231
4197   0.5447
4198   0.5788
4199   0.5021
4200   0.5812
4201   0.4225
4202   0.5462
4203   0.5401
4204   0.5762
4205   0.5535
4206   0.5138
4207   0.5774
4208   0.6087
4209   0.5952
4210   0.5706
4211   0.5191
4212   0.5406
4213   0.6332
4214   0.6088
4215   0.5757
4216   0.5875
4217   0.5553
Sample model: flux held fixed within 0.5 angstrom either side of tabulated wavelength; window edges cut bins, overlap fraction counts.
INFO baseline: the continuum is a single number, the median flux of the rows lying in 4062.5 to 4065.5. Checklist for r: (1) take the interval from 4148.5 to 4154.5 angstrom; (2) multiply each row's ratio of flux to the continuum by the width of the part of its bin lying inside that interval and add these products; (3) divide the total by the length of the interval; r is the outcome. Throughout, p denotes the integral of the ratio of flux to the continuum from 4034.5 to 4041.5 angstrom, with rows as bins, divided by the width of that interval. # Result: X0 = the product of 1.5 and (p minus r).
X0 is -0.10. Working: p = 1.00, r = 1.07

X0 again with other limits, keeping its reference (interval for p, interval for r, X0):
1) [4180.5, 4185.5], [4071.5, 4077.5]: -0.03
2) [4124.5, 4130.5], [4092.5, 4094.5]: -0.59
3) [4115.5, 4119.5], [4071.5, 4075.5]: -0.05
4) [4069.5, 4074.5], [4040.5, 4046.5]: 0.21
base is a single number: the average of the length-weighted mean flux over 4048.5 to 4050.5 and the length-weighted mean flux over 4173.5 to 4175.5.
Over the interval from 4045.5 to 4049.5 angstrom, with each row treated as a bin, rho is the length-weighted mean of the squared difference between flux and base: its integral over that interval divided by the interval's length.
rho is 0.002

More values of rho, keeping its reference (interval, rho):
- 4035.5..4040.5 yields 0.037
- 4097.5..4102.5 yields 0.019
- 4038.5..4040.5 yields 0.031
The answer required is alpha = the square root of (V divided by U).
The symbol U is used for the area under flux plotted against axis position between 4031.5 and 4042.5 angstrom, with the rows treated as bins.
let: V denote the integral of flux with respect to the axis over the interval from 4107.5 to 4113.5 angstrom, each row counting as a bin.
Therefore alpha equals 0.8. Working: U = 6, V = 3.3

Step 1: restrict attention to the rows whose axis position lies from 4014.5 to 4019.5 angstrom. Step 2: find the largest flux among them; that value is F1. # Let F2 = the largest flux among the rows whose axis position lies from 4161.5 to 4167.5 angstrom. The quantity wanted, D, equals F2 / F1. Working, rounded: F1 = 0.6566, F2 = 0.5871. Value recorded 0.89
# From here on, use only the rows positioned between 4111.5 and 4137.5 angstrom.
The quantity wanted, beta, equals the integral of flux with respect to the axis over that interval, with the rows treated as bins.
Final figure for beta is 14.7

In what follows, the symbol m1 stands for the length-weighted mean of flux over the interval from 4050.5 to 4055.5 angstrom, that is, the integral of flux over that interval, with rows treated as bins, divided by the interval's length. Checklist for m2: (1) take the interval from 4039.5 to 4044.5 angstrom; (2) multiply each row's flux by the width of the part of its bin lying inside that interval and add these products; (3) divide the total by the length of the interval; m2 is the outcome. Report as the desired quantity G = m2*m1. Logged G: 0.35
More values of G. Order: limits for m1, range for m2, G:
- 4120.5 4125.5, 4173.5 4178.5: 0.28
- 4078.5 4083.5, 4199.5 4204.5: 0.29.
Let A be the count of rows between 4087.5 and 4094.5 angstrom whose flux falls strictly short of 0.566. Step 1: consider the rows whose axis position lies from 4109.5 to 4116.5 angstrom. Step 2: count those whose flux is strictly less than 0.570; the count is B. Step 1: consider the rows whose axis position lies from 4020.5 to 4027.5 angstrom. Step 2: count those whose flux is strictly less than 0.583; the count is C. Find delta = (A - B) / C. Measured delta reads 0.0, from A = 2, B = 2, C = 3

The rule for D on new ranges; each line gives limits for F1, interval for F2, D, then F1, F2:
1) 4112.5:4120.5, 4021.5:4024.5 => 0.95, 0.6539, 0.6236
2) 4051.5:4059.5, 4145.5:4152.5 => 1.04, 0.6521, 0.6798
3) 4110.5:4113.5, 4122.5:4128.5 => 0.86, 0.6727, 0.5811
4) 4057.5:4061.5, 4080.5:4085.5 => 1.19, 0.5999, 0.7113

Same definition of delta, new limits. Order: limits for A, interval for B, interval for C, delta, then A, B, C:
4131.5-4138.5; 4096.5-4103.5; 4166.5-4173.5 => -0.3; 3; 5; 6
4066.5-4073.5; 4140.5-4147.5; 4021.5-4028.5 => -1.0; 2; 4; 2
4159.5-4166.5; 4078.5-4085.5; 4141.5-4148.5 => -0.5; 3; 5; 4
